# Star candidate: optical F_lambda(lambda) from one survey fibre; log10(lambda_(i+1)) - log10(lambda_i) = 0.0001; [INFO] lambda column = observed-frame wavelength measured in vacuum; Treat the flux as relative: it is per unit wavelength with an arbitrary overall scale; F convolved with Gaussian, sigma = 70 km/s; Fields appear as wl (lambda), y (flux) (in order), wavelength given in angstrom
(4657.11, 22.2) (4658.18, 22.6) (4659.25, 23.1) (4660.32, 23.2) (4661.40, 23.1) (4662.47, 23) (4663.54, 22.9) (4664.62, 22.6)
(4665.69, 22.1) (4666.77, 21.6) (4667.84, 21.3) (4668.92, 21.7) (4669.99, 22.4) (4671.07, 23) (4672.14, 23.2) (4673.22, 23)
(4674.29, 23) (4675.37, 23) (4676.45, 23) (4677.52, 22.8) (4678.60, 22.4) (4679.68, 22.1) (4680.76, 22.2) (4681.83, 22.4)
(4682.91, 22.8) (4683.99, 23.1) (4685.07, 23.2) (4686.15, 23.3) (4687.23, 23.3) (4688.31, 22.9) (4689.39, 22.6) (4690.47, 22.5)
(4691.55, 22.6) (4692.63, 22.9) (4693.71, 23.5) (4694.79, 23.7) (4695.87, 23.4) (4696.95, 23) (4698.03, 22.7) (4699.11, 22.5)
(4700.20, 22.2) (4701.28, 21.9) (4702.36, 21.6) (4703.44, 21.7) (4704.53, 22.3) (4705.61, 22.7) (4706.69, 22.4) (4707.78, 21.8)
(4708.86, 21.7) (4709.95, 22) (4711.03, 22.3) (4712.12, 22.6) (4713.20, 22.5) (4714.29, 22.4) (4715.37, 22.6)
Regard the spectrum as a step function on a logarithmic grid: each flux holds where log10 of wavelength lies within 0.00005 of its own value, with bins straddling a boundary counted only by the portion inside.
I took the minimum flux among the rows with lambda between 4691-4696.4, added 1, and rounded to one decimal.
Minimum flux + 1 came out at 23.6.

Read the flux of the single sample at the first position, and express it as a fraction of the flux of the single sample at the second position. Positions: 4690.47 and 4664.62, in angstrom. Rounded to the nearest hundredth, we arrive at 1.00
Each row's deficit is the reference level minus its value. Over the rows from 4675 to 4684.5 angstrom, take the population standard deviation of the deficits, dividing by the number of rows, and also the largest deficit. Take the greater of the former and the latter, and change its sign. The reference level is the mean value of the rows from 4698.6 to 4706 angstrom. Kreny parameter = -0.35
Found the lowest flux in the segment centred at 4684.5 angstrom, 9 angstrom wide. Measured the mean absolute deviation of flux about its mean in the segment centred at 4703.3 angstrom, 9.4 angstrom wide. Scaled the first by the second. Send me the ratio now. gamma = 67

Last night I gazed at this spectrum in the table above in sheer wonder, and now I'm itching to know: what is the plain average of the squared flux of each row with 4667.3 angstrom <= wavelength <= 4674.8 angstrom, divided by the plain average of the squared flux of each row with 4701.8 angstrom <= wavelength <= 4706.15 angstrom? 1.04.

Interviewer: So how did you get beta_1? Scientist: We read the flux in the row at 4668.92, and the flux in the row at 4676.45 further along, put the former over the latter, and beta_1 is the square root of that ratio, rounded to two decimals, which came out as 0.97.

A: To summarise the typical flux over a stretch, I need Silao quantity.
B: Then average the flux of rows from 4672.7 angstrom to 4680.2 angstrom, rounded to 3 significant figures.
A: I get 22.8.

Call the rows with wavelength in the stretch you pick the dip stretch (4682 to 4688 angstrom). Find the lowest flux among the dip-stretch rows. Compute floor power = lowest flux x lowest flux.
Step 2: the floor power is 520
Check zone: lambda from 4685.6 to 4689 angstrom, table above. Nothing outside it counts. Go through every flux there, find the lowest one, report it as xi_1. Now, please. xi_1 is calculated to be 22.9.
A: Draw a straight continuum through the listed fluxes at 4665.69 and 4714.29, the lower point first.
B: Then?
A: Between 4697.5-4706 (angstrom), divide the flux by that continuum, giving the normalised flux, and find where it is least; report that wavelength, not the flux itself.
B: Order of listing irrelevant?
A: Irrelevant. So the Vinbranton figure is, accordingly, 4702.36 angstrom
